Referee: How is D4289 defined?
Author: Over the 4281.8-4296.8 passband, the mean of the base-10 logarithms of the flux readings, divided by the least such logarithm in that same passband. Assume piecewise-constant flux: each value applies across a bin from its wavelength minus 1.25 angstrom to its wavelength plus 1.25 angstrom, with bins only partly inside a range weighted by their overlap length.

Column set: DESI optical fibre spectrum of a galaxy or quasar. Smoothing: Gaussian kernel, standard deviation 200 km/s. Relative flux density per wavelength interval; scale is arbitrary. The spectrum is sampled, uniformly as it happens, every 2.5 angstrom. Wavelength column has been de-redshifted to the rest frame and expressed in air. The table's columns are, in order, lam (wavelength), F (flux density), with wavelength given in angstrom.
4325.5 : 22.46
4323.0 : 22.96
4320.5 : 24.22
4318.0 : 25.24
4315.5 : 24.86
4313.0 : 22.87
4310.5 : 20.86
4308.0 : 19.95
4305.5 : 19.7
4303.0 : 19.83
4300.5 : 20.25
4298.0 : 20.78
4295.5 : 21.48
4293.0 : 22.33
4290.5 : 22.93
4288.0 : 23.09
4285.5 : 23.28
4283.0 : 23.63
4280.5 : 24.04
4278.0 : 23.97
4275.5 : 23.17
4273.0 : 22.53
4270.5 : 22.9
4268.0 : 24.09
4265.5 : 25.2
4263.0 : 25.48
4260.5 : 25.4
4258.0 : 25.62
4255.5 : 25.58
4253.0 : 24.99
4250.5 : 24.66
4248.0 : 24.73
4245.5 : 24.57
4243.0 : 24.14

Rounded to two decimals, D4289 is 1.02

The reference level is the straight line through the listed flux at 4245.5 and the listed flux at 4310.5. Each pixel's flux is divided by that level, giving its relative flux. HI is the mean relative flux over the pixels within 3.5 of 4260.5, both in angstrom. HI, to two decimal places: 1.08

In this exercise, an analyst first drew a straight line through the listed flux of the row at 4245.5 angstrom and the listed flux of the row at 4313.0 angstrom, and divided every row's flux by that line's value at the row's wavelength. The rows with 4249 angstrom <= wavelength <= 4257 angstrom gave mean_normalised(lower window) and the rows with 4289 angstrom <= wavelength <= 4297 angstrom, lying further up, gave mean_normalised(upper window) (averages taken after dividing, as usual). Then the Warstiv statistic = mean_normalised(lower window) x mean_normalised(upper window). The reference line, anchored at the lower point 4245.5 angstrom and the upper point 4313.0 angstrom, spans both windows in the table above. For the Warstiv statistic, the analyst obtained 0.98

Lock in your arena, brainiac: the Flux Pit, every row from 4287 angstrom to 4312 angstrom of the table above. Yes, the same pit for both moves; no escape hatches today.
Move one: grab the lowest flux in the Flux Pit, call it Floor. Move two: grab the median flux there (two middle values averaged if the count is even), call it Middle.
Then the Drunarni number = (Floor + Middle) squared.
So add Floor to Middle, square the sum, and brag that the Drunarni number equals 1642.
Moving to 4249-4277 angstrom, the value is 2258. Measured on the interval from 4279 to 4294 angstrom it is 2072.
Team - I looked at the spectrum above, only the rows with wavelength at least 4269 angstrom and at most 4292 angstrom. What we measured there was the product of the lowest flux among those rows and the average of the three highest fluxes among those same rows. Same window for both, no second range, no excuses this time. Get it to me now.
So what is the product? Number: 538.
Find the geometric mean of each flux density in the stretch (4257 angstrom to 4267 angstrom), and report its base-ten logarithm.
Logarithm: 1.405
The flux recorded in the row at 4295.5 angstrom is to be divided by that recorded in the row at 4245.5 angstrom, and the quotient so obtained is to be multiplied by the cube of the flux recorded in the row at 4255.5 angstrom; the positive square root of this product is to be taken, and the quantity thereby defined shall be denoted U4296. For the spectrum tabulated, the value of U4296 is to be 121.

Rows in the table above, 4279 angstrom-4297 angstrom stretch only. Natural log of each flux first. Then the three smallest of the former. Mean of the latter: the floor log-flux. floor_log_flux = 3.10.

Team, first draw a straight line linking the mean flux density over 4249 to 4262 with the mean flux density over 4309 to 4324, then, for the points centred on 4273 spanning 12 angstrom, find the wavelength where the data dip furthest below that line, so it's 4273.0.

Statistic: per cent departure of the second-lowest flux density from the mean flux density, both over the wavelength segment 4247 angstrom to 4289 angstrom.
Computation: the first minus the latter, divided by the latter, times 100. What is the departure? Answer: -5.6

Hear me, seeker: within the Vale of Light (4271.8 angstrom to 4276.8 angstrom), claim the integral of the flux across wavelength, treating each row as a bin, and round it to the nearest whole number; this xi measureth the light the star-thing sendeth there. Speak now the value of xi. 114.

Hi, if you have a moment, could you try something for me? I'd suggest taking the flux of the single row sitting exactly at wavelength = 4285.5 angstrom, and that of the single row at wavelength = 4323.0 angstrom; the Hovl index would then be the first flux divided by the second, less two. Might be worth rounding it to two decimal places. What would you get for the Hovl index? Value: -0.99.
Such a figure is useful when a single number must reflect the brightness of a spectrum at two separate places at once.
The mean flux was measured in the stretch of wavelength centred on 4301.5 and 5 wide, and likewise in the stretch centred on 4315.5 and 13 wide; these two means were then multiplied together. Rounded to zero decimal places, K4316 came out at 473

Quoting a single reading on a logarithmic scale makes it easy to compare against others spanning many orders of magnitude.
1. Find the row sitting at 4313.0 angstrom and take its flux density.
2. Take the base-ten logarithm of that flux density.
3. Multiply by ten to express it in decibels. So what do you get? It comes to 13.6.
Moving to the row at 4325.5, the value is 13.5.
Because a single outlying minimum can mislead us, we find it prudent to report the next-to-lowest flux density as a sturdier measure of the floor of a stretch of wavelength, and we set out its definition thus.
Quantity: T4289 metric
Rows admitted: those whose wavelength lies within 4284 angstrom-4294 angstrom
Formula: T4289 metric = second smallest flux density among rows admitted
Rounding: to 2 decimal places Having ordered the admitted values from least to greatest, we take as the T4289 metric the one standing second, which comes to 22.93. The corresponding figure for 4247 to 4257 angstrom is 24.73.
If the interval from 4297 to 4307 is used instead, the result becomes 19.83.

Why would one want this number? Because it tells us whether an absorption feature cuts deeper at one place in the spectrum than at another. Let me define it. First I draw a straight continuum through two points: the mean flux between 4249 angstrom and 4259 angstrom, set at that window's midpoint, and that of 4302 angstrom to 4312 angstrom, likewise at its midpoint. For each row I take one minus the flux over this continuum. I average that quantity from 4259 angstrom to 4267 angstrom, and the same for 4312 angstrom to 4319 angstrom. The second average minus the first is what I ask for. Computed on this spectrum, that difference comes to -0.22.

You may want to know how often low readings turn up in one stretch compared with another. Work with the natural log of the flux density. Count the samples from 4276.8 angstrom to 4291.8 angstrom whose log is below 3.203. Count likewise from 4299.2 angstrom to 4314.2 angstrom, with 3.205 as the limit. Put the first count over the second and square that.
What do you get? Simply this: 1.00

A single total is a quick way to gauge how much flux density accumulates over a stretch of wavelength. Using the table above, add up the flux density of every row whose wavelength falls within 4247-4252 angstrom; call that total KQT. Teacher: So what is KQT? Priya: 49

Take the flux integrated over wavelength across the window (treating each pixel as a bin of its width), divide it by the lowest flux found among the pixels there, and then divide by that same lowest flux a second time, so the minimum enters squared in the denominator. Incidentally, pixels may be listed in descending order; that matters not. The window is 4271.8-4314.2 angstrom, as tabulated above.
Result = 2.41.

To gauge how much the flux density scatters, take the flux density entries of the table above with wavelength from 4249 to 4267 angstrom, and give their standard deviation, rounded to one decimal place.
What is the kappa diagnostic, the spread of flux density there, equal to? 0.3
